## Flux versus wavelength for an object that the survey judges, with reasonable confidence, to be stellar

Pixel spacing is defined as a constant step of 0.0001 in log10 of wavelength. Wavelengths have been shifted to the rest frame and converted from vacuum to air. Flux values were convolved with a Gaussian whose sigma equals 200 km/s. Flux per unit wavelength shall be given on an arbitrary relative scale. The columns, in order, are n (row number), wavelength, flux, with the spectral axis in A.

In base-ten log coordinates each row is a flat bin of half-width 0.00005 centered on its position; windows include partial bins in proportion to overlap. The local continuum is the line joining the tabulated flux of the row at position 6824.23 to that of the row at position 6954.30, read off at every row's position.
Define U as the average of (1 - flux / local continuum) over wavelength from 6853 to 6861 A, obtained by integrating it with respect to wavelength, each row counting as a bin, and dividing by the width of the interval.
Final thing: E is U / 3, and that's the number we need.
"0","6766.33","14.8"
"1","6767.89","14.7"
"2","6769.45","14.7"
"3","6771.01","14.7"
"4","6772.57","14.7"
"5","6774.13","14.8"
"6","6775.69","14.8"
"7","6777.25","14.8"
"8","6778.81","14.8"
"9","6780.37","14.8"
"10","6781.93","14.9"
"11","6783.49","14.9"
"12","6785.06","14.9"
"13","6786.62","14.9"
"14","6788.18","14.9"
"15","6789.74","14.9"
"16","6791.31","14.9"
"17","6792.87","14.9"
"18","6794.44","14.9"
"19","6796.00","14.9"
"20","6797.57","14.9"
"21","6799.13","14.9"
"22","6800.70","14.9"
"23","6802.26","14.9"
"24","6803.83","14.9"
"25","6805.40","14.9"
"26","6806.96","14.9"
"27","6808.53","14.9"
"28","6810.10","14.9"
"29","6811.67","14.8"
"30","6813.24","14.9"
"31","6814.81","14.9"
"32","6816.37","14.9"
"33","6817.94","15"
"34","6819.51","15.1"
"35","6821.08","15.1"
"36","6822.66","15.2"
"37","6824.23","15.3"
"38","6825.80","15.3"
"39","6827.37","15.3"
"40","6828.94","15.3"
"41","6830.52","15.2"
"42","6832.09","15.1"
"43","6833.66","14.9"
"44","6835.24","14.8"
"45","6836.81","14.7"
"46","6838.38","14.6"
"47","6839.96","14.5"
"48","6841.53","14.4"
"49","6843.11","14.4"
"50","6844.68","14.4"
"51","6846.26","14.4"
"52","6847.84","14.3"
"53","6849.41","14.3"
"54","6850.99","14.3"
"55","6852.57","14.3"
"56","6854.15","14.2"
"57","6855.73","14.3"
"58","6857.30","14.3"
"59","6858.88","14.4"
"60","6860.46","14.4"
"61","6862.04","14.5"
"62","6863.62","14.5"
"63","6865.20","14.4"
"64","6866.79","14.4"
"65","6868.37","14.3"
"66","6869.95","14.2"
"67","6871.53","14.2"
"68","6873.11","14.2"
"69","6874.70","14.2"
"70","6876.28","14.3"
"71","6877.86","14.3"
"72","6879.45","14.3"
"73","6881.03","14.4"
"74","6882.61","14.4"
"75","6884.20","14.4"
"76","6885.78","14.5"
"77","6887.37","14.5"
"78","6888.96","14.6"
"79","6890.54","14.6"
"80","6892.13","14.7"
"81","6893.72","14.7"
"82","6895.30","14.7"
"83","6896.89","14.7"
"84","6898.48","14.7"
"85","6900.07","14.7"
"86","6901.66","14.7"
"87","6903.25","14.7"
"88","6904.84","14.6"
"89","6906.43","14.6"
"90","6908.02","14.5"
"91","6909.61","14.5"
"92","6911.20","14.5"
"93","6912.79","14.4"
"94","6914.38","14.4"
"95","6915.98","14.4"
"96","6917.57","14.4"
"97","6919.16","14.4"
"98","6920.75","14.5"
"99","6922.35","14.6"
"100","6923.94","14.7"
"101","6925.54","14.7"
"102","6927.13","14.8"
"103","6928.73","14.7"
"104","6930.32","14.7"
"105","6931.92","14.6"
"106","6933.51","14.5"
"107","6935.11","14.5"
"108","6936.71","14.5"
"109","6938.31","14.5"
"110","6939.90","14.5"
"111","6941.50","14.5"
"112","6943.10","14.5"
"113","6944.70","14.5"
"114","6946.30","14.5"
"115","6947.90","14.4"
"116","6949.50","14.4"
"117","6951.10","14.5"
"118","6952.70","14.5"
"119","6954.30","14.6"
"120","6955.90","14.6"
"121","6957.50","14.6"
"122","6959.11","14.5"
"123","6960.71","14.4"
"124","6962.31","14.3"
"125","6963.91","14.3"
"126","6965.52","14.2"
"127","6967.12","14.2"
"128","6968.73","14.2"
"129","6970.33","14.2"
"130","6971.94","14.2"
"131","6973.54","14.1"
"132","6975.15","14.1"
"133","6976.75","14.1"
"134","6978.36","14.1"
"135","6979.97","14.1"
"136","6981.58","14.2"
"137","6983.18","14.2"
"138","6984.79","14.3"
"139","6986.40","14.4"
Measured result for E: 0.018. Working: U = 0.053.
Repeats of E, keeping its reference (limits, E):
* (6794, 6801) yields 0.012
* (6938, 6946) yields 0.004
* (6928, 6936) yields 0.003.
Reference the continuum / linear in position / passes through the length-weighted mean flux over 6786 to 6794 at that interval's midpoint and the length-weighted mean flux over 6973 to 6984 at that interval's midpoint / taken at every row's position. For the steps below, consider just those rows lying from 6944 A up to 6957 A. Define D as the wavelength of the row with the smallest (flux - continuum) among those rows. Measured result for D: 6947.90 A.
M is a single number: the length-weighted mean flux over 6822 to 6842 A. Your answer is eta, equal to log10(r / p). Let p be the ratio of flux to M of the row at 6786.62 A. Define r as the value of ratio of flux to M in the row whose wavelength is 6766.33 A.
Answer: -0.003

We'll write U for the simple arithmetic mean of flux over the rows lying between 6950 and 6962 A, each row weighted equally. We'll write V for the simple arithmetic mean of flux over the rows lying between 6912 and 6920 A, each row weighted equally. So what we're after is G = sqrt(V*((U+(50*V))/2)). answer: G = 72.7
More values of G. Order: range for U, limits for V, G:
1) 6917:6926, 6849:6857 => 72.1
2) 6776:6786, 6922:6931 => 74.2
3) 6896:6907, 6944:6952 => 73.0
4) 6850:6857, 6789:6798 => 75.2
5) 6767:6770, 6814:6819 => 75.4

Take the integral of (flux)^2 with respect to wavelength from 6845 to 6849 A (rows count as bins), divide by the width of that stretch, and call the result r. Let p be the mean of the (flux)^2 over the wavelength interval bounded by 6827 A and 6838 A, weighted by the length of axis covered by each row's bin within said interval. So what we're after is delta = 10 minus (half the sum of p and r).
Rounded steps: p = 226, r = 206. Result -206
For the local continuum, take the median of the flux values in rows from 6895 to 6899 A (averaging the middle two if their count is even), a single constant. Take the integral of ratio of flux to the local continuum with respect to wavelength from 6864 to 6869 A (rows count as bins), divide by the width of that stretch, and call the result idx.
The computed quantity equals 0.98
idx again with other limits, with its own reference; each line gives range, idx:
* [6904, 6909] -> 0.99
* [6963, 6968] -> 0.97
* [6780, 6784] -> 1.01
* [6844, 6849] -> 0.98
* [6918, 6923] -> 0.99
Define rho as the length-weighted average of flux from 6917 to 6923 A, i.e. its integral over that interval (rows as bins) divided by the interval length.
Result 14.5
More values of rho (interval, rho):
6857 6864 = 14.4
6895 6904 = 14.7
